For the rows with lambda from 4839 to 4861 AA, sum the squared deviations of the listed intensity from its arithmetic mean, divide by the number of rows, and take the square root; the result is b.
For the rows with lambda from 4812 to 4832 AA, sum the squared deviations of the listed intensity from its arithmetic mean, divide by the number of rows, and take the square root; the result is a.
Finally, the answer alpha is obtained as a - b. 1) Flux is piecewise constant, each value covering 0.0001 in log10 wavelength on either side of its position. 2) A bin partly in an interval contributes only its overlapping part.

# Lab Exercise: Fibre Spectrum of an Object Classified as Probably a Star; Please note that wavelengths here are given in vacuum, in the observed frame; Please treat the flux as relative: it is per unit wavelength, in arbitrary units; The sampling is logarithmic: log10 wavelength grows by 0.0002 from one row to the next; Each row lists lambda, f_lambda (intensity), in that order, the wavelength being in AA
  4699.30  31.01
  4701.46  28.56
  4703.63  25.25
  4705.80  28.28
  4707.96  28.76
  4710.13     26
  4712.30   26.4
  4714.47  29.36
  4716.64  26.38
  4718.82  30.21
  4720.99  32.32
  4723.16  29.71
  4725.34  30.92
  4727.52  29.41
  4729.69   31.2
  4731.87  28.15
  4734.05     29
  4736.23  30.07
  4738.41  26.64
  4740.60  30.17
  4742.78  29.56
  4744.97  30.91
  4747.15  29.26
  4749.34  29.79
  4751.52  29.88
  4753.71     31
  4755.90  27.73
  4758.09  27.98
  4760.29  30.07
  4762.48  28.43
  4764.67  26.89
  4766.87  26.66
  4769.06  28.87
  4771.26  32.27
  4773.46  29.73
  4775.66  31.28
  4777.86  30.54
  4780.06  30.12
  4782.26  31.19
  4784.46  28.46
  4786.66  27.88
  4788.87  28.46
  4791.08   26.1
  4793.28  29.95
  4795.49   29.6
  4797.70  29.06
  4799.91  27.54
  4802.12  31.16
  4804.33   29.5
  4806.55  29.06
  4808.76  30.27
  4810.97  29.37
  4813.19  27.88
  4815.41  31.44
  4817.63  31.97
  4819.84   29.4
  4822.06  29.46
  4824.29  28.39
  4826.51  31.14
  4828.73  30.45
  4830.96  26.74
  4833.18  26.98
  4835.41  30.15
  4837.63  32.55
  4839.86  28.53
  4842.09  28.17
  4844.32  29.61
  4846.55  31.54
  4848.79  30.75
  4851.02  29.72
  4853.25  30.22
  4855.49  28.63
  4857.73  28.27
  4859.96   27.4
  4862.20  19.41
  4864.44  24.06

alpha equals 0.4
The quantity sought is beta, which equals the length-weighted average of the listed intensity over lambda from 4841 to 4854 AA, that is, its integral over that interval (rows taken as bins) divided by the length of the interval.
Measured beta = 30.0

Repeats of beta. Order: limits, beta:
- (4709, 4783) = 29.3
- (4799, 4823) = 29.8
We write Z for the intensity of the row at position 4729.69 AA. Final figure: 31.2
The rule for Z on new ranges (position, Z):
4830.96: 26.74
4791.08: 26.1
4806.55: 29.06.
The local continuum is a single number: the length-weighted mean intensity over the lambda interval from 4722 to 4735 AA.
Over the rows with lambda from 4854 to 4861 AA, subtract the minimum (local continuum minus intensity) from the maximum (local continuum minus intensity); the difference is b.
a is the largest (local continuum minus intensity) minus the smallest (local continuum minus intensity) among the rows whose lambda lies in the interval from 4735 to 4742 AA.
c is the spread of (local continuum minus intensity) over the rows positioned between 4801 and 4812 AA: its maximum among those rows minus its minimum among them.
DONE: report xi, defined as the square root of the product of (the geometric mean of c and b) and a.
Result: 2.4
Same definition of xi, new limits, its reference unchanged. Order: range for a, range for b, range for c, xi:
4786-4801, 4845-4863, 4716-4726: 5.7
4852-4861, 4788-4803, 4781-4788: 3.4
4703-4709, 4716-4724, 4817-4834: 4.4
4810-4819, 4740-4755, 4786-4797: 3.3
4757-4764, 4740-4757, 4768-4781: 2.6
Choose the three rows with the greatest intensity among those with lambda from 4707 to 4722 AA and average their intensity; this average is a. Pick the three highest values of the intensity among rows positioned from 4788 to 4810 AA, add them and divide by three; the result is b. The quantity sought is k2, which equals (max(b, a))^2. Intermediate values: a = 30.6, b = 30.5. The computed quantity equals 938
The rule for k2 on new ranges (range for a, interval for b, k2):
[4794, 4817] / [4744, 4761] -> 958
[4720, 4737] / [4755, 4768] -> 991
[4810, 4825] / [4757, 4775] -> 958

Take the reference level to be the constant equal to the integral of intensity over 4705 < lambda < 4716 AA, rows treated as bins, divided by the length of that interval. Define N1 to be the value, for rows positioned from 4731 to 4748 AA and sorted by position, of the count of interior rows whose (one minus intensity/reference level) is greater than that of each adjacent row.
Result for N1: 2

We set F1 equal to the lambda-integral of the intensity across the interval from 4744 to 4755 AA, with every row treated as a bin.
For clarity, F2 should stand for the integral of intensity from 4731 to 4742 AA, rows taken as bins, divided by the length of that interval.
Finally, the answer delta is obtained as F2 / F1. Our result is 0.087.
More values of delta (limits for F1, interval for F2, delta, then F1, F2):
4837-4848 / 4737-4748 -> 0.089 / 330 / 29.3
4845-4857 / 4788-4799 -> 0.079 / 361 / 28.6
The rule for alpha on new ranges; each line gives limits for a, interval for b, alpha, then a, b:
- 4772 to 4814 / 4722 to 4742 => 0.0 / 1.33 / 1.3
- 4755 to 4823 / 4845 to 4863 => -2.0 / 1.53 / 3.6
